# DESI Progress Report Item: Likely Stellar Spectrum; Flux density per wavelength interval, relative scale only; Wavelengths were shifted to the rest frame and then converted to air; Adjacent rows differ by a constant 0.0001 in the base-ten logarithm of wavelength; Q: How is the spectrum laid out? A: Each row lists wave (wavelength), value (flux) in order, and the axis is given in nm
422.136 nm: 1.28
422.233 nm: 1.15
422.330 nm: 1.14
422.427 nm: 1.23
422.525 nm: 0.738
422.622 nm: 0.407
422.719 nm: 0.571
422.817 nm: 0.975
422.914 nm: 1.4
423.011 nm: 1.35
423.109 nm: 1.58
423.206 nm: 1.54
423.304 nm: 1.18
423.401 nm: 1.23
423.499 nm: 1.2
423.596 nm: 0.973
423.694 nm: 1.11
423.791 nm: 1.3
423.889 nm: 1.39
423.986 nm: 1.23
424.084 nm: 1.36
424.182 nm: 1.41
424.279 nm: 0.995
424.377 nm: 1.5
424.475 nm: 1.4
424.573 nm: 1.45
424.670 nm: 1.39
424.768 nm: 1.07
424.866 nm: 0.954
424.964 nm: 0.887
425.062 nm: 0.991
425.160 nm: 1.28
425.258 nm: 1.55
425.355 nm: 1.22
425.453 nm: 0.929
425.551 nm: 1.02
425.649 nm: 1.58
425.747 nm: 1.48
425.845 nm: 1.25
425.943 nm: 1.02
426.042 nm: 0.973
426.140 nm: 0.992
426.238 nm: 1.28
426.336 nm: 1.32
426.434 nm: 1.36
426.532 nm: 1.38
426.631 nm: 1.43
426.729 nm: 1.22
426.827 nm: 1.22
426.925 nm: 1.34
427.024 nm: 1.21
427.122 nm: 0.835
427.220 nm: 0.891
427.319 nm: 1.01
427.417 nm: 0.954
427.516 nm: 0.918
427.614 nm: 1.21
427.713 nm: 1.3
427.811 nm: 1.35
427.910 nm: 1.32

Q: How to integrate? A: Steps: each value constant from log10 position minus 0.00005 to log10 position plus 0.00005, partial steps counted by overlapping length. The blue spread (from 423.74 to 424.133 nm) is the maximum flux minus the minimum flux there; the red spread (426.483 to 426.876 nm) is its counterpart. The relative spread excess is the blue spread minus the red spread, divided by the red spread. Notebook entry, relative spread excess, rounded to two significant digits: -0.24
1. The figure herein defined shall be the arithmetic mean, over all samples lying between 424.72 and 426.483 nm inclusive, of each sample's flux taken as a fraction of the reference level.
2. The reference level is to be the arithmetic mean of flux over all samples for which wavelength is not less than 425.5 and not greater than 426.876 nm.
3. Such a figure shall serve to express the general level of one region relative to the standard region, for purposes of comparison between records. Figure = 0.939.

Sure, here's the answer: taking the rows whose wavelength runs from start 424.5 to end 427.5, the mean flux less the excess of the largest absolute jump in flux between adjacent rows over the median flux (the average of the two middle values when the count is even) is 1.84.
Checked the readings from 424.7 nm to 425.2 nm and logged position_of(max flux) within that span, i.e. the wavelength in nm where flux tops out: 425.160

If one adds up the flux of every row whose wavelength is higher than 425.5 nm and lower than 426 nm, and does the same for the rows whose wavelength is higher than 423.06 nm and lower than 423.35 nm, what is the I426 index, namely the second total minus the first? -2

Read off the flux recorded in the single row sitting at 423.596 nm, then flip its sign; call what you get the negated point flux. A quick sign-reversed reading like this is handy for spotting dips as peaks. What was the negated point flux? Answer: -0.97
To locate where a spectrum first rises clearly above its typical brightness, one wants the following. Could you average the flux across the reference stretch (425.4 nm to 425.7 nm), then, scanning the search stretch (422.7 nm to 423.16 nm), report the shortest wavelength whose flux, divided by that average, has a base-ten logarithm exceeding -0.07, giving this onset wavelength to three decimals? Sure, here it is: 422.914 nm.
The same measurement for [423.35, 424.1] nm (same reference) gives 423.401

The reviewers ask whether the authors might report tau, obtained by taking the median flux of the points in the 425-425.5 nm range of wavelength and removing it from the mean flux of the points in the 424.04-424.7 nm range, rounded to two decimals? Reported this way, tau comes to 0.14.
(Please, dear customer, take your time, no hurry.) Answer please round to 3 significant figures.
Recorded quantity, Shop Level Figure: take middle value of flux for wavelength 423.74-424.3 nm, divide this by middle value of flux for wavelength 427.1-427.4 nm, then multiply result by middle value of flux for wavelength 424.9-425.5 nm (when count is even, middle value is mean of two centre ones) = 1.65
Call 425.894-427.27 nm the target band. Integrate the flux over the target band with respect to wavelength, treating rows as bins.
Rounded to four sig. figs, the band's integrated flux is 1.618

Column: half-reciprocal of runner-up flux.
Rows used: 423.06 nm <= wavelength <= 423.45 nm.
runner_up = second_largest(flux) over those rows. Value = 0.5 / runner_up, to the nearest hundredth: 0.32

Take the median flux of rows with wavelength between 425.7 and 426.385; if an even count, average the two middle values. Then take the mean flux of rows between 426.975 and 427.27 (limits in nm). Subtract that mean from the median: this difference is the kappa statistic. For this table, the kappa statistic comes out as 0.3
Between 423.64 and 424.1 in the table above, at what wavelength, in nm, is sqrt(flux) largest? 423.889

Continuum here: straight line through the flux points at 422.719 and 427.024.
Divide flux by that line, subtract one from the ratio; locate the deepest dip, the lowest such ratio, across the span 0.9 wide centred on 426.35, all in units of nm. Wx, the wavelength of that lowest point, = 426.042 nm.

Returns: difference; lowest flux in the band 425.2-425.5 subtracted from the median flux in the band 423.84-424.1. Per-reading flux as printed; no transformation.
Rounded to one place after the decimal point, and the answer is 0.4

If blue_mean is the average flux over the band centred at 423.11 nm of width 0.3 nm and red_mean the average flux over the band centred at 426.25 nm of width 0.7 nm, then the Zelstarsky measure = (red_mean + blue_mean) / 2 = 1.34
